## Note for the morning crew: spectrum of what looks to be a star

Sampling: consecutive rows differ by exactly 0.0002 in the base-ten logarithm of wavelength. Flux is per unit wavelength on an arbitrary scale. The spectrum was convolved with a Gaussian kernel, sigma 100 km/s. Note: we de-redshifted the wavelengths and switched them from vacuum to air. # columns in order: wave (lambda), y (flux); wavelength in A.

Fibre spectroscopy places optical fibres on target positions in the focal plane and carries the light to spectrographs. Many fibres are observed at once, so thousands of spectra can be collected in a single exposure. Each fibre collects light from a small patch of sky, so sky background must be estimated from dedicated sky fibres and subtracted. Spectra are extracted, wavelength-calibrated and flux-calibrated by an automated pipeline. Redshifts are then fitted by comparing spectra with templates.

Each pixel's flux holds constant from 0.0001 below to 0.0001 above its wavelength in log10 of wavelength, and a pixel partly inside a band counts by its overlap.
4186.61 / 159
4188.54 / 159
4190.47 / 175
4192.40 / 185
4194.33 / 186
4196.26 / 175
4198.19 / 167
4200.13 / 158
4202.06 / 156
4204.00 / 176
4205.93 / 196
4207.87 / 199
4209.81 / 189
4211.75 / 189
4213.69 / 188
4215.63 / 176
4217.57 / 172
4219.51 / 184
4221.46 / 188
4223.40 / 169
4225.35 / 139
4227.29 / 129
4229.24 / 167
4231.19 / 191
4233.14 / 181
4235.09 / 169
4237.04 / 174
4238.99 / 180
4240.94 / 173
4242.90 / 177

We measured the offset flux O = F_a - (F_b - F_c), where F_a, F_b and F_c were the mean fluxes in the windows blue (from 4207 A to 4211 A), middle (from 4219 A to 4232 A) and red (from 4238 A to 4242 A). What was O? 204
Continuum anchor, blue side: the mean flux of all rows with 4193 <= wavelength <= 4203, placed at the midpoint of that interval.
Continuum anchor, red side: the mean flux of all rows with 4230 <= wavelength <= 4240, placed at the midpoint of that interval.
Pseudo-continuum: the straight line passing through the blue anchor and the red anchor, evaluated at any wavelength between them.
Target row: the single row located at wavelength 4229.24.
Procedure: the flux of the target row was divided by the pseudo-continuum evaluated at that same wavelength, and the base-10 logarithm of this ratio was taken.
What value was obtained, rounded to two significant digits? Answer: -0.026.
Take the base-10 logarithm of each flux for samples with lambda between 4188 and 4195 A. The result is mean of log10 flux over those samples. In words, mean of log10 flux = 2.25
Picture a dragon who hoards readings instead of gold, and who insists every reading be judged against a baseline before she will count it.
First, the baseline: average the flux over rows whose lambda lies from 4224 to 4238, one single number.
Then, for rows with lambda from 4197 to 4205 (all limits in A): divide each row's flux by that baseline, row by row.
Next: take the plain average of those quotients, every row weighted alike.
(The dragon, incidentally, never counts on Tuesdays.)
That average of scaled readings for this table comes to 1.00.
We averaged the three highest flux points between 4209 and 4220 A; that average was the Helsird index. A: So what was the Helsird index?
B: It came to 189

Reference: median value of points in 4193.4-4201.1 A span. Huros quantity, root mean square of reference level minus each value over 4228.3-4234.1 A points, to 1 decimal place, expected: 13.1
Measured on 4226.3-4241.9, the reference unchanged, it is 17.2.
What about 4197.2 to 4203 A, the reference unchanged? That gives 11.7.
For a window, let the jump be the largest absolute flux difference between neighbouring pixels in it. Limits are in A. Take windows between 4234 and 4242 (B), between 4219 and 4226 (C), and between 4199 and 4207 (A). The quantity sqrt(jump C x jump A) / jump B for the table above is 3.5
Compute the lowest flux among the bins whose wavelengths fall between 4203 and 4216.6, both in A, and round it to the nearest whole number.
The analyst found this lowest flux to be 176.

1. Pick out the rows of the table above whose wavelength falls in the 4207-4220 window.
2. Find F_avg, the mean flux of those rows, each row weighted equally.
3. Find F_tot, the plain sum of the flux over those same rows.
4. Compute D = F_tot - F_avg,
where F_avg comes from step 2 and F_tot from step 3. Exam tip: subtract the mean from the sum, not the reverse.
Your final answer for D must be 1112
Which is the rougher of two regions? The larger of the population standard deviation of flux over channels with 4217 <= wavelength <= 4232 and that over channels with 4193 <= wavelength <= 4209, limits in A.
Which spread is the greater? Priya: 21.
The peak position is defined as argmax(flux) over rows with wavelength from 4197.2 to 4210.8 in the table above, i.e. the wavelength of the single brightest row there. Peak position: 4207.87 A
